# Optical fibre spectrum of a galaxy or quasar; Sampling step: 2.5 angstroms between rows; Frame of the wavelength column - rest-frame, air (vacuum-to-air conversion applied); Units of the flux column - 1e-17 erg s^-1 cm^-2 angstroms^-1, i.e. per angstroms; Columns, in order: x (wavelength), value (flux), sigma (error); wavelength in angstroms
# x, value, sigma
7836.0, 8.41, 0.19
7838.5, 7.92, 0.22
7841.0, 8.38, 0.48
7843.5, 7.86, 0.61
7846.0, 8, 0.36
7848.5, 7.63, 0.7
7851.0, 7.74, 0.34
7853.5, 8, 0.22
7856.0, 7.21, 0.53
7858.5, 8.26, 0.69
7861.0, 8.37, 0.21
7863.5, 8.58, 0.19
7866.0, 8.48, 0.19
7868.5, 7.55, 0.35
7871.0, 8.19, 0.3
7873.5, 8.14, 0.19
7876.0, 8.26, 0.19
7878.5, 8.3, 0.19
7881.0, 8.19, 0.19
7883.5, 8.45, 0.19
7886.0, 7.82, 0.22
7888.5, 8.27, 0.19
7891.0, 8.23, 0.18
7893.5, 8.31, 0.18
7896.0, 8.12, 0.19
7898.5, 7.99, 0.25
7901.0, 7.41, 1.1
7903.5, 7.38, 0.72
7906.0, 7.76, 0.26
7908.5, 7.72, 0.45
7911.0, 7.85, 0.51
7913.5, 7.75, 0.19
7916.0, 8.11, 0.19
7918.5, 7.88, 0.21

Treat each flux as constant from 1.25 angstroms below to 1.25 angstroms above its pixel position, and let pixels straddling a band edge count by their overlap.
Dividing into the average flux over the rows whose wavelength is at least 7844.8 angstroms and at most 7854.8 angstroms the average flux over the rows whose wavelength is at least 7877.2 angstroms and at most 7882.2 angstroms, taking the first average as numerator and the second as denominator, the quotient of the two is 0.95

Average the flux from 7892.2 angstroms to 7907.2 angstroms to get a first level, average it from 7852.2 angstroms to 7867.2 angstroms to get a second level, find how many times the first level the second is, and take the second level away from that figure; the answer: -7.11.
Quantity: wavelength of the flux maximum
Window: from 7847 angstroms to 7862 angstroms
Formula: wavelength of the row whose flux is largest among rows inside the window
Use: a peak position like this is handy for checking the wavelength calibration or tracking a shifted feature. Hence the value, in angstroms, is 7861.0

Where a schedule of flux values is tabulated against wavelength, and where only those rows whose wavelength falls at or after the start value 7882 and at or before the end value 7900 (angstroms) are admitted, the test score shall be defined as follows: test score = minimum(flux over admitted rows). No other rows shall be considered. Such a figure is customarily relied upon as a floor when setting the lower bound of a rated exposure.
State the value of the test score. 7.82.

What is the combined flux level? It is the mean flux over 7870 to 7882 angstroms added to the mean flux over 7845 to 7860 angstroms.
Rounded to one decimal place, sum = 16.0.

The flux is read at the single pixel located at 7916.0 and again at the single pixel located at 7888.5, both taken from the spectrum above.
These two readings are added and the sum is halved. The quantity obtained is 8.19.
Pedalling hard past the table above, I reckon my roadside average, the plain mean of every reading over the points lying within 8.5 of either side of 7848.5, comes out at 7.83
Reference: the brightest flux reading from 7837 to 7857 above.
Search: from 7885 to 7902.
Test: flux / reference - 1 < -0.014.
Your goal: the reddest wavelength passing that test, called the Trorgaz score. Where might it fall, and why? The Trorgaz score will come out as 7901.0 angstroms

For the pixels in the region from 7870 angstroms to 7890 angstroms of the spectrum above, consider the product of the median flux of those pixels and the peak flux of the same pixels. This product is 69.5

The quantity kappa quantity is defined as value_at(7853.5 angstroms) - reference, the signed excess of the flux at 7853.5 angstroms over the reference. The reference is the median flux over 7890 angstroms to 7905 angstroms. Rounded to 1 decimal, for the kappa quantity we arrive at -0.1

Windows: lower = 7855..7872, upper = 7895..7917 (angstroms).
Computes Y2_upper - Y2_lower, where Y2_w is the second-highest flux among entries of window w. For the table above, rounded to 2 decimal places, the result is -0.37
